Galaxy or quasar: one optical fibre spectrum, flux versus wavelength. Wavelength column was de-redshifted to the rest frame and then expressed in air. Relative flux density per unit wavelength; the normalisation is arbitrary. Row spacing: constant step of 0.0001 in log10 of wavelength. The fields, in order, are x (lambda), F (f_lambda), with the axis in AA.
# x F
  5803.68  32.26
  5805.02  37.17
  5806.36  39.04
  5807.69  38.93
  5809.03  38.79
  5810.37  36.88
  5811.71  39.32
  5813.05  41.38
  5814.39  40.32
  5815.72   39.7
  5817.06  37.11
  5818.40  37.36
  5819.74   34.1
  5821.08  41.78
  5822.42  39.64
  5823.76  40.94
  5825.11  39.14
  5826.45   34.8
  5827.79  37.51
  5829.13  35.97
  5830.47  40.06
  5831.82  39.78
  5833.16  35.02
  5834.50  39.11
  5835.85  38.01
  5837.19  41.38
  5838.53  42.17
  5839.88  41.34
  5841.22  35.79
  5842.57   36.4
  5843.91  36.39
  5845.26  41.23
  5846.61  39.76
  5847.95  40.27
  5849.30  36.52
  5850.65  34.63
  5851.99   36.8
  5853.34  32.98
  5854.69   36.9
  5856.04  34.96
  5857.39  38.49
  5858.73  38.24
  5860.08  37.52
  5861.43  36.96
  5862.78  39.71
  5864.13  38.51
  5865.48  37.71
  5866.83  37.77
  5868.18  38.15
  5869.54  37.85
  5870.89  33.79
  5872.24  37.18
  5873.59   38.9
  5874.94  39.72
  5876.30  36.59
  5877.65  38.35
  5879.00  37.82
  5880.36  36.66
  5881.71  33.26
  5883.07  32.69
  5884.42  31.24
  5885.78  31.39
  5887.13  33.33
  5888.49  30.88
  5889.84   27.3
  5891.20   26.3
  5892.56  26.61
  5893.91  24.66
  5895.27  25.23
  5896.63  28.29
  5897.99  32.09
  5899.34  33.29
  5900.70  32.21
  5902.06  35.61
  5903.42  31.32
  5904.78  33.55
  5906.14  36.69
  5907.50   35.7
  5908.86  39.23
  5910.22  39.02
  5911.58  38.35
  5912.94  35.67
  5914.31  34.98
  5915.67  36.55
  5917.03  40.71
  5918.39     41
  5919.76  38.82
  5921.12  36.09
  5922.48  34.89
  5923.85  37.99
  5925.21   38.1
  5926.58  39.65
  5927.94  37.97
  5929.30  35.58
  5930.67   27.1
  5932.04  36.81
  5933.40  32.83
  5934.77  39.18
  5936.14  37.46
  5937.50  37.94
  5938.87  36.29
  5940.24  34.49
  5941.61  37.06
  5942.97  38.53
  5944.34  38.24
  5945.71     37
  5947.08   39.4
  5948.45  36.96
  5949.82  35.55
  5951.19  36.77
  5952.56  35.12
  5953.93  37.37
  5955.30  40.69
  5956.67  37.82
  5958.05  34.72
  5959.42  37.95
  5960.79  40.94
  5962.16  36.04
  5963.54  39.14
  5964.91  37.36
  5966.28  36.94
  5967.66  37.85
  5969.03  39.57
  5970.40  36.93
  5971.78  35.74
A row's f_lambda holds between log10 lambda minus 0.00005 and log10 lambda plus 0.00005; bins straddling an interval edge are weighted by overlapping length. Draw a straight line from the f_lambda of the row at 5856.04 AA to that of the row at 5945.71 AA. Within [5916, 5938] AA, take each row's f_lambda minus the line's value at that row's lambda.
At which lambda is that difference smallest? 5930.67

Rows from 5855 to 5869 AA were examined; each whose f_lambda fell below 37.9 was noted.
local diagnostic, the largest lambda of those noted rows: 5866.83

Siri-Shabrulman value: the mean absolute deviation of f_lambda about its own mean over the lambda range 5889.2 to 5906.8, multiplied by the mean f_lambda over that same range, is 107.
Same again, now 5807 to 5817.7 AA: 44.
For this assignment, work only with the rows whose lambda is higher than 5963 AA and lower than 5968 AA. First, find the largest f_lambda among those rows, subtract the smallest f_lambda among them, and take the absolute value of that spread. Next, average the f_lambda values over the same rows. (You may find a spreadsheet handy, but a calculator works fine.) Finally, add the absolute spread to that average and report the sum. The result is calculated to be 40.0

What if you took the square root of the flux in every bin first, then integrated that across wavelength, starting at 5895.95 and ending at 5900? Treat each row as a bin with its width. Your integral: 23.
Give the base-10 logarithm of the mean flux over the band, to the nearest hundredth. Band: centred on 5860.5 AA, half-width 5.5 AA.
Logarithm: 1.58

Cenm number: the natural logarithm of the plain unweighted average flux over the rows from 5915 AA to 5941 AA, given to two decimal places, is 3.61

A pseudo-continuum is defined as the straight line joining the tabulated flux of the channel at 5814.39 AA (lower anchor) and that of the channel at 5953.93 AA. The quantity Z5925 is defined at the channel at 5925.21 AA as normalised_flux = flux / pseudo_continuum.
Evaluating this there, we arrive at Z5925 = 1.00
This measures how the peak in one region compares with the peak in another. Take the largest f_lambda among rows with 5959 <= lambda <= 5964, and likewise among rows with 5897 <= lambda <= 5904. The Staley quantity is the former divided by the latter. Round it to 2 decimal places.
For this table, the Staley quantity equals 1.15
